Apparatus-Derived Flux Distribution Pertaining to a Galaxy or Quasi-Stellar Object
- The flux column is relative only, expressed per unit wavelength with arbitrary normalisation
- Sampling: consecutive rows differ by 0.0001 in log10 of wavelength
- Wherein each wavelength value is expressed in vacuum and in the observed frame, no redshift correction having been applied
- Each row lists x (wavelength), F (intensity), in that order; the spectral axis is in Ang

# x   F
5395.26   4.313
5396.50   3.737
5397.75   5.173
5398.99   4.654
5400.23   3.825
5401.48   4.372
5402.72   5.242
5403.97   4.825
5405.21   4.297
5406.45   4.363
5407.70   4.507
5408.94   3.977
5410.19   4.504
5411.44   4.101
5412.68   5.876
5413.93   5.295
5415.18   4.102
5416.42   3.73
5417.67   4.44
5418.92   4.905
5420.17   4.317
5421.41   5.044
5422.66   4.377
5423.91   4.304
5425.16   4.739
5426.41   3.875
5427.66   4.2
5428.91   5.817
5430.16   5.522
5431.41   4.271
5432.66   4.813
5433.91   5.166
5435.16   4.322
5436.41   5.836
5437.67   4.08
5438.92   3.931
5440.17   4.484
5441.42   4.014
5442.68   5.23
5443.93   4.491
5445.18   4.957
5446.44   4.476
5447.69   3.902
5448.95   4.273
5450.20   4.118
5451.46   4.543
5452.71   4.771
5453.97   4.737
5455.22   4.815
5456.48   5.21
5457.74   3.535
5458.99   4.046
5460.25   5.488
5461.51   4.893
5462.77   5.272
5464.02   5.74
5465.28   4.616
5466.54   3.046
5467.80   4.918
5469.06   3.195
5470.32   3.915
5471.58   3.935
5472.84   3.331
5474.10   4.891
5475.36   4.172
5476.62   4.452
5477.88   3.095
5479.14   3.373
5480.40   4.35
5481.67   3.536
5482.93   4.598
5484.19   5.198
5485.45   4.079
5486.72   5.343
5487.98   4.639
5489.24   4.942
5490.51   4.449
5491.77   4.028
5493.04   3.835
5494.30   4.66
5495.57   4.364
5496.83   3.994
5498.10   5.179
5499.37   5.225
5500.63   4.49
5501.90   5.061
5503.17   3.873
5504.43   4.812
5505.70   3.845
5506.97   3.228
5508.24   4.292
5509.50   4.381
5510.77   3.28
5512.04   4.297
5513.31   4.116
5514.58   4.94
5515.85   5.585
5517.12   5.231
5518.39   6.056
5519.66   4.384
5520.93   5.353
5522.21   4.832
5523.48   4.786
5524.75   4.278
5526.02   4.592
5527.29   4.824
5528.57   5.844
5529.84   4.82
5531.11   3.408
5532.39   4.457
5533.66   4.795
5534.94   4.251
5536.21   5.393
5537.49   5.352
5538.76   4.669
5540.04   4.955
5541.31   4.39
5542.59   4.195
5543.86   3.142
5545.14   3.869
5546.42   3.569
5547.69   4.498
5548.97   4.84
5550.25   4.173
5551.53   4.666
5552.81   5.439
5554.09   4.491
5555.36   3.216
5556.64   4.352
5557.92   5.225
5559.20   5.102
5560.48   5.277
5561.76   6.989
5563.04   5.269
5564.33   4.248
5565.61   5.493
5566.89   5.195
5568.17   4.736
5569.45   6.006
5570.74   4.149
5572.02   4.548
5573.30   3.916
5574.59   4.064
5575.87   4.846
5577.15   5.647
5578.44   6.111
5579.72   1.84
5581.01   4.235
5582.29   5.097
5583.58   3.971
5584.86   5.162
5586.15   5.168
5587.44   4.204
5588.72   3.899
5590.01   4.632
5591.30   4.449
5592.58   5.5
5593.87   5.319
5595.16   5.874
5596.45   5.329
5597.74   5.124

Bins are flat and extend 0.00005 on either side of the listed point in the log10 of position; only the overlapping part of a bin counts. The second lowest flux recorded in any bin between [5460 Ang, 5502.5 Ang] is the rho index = 3.095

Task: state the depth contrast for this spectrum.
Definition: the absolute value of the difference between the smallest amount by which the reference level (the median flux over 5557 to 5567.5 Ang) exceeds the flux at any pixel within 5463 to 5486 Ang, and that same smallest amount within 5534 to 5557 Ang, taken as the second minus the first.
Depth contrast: 0.30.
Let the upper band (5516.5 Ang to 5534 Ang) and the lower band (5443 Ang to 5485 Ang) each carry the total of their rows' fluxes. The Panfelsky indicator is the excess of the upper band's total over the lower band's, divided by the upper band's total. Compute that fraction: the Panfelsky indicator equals -1.1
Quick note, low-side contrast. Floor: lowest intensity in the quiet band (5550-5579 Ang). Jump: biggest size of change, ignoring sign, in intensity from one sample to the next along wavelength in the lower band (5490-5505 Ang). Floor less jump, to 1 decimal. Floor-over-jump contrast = 2.0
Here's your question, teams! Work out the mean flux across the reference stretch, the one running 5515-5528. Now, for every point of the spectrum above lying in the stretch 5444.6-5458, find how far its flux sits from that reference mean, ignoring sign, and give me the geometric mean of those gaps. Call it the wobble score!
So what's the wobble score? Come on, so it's 0.37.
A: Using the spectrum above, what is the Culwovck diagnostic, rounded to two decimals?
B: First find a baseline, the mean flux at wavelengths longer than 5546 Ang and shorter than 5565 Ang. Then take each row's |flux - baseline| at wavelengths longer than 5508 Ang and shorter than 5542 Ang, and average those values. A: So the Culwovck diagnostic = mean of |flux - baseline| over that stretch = 0.49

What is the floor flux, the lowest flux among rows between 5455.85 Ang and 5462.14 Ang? 3.535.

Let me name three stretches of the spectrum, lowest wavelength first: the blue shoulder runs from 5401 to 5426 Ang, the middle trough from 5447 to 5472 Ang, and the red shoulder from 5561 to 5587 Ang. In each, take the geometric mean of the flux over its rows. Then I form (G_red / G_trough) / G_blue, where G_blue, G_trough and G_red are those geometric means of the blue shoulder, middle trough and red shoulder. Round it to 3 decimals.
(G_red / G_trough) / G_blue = 0.236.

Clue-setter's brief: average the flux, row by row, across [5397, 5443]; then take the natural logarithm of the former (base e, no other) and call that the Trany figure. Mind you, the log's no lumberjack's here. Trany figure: 1.53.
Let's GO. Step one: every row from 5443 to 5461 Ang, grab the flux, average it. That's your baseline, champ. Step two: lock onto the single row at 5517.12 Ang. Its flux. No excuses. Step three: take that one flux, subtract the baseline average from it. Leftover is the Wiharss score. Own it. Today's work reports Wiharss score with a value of 0.7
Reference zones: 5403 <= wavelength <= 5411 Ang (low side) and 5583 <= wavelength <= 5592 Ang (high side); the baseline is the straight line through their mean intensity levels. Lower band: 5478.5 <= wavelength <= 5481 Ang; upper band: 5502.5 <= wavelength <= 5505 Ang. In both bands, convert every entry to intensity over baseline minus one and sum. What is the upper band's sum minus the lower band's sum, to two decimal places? 0.21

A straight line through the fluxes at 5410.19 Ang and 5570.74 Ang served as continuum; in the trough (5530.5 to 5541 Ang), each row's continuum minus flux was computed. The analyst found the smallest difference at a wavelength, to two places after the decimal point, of 5536.21 Ang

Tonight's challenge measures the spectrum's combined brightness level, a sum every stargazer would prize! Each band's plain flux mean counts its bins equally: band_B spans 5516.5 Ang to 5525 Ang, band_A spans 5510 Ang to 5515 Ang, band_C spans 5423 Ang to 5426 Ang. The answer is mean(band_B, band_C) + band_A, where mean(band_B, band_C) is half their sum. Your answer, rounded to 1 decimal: 8.9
